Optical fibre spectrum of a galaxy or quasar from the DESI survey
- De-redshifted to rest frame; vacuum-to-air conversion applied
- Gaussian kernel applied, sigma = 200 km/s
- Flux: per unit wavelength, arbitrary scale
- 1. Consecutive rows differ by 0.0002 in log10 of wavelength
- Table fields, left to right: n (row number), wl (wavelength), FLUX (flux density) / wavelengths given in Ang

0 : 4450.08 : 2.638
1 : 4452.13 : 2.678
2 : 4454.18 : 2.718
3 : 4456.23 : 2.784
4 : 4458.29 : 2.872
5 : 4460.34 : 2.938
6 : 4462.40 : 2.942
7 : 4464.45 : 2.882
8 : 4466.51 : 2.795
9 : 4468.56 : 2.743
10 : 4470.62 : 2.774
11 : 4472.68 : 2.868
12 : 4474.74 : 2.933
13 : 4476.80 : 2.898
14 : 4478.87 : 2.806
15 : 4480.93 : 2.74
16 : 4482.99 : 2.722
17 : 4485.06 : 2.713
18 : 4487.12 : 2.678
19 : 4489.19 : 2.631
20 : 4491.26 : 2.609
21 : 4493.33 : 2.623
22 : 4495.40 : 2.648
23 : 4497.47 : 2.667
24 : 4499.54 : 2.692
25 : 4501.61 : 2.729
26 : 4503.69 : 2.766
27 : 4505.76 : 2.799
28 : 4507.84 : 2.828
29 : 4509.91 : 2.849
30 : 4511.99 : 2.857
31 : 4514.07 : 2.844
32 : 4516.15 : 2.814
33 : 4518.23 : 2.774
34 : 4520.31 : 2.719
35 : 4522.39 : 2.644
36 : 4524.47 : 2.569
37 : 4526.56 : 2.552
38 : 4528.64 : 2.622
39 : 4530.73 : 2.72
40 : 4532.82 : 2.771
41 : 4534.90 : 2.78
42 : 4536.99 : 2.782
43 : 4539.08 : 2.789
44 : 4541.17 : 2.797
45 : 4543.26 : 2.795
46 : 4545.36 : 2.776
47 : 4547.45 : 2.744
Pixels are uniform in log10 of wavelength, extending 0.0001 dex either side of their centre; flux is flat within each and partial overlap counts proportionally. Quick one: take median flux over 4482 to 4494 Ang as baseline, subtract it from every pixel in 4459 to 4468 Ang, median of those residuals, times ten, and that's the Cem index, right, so 2.6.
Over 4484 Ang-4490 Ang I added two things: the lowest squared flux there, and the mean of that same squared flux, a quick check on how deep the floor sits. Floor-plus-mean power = 14.1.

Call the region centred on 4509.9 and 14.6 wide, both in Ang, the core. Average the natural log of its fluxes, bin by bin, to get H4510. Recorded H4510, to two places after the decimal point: 1.04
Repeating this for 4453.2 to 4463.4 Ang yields 1.05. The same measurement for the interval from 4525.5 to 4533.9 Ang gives 0.98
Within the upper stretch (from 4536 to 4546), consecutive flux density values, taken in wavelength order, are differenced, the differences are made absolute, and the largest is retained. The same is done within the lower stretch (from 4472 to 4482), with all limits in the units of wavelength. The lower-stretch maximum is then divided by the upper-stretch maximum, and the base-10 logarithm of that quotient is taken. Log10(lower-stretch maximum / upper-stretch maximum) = 0.7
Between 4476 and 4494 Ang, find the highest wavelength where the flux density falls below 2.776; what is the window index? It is 4493.33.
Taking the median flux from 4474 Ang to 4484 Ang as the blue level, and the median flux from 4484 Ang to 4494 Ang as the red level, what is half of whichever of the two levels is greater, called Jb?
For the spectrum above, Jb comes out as 1.40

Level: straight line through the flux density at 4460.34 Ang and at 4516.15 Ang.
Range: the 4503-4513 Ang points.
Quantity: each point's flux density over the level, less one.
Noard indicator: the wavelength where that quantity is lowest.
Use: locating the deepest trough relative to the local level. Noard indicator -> 4503.69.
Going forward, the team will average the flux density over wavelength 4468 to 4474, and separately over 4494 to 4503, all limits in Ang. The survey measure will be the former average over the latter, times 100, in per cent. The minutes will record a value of 104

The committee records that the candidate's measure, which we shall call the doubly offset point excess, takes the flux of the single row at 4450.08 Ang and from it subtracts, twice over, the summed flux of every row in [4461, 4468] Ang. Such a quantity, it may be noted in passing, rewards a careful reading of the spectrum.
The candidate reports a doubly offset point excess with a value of -14.60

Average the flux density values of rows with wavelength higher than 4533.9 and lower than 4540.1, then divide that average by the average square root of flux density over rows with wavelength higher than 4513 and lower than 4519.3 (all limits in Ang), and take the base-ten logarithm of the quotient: 0.220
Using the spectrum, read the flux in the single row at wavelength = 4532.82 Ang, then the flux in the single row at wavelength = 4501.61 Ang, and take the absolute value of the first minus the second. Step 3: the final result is 0.042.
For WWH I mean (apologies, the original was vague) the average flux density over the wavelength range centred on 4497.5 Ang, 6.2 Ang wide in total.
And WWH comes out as 2.67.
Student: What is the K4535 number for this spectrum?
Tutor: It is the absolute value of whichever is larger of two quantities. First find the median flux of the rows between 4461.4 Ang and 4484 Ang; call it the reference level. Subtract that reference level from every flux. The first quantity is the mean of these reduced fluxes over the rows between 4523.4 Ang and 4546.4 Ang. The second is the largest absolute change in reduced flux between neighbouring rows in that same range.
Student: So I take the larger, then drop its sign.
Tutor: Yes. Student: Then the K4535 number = 0.098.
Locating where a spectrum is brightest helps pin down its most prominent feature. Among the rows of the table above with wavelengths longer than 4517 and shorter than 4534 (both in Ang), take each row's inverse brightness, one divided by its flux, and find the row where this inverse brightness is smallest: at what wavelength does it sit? 4518.23 Ang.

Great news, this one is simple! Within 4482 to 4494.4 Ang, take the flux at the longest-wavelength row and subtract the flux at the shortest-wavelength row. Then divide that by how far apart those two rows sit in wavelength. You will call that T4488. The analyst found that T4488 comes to -0.010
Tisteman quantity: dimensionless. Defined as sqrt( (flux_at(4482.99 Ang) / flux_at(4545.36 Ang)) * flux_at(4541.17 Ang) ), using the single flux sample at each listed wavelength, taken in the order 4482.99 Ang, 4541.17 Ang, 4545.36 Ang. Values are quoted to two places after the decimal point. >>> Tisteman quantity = 1.66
